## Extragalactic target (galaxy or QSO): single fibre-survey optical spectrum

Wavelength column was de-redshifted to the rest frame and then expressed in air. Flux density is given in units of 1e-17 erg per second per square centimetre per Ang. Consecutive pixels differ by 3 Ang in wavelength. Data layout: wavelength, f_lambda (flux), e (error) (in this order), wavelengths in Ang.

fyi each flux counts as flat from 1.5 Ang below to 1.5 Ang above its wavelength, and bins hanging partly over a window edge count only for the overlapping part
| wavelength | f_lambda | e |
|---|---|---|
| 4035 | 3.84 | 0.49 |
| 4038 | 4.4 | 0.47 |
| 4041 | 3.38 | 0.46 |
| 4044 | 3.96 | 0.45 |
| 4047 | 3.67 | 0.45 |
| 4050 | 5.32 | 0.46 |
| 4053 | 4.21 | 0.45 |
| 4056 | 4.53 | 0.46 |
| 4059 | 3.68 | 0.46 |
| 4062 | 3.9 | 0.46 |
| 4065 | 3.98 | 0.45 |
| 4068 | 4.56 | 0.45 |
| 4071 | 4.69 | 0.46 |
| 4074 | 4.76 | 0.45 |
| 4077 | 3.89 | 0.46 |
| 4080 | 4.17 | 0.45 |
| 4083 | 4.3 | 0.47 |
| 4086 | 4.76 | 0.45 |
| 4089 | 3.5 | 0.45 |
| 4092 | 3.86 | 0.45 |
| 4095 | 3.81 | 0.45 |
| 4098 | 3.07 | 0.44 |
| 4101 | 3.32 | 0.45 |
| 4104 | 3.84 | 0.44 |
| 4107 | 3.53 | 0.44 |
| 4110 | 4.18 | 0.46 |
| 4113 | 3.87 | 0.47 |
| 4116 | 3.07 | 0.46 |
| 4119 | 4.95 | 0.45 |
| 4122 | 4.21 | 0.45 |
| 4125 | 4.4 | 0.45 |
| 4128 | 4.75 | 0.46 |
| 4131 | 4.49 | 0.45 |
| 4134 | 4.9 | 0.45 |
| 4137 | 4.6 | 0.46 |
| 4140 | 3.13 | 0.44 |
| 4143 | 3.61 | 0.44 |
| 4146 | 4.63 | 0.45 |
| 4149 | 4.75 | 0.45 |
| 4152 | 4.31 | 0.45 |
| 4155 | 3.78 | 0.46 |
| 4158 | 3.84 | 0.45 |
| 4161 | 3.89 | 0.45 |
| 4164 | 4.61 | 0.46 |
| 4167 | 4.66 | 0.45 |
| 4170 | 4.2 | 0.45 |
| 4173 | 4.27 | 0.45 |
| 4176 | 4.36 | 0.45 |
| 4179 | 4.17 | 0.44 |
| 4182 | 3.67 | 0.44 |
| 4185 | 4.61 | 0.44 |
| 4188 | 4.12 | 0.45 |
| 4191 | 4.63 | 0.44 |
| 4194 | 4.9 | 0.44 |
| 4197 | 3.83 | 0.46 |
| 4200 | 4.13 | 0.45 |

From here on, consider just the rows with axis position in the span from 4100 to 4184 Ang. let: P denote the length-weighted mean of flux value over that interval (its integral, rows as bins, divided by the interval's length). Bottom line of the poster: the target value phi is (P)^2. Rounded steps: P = 4.15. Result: 17.2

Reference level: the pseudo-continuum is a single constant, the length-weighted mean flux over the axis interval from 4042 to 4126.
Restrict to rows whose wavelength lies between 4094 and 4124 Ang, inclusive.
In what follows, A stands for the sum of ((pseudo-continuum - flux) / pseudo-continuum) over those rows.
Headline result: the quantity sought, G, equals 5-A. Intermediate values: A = 0.69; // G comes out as 4.31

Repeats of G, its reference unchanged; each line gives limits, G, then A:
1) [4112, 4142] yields 5.42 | -0.42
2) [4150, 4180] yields 5.35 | -0.35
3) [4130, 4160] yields 5.34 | -0.34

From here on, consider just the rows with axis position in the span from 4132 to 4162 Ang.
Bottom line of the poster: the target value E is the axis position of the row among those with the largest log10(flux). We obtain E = 4134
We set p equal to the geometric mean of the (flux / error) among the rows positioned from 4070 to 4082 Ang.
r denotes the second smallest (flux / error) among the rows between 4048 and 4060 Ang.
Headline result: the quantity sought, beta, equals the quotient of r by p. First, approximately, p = 9.59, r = 9.36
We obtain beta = 0.98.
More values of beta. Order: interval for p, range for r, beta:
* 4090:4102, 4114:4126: 1.20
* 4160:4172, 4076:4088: 0.96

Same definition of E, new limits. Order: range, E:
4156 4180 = 4167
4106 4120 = 4119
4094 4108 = 4104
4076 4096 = 4086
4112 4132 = 4119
